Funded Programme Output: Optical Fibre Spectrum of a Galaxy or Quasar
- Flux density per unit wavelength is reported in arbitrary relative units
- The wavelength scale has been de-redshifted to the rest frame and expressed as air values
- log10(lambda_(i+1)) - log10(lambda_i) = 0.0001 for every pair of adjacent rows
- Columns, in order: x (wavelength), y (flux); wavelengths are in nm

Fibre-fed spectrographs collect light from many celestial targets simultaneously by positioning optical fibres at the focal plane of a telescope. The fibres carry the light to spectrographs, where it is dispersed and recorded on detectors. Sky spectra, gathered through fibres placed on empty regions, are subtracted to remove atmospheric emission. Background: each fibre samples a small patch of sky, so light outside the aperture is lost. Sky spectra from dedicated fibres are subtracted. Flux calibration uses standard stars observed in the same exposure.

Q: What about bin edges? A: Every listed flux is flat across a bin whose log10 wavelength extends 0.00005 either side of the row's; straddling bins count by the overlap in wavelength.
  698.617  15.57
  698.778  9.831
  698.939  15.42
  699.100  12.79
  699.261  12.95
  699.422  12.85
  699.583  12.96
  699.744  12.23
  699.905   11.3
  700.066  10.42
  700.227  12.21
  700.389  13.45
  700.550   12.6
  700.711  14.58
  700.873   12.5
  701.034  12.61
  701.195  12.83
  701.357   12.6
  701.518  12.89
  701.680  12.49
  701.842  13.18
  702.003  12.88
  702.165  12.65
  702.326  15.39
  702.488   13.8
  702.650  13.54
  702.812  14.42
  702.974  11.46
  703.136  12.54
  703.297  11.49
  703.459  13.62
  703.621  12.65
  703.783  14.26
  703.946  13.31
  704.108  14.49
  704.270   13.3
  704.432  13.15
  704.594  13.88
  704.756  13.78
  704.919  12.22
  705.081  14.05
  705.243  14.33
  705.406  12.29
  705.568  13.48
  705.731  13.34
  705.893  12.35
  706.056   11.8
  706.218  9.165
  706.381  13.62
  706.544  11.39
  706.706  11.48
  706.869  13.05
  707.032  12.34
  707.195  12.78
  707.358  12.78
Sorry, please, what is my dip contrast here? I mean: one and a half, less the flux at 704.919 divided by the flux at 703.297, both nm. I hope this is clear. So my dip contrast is 0.44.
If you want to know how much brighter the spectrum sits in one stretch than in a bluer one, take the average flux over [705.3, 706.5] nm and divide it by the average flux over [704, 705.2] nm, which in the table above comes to 0.91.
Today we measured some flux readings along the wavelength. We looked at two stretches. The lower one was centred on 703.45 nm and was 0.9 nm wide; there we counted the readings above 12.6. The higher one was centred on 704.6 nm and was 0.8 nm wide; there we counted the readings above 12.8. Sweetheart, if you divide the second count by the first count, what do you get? 1.3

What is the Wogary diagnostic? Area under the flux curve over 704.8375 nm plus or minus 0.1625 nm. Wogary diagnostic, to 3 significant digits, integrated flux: 4.22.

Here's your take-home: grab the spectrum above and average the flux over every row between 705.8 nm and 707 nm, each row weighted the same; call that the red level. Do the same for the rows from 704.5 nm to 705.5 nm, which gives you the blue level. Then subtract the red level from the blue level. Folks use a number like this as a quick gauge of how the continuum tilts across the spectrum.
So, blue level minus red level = 1.6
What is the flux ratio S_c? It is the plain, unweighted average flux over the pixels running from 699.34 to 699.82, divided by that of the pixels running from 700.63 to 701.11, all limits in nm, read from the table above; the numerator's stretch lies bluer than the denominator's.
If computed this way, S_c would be 0.96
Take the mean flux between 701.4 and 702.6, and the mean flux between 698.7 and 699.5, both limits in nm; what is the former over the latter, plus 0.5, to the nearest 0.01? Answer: 1.54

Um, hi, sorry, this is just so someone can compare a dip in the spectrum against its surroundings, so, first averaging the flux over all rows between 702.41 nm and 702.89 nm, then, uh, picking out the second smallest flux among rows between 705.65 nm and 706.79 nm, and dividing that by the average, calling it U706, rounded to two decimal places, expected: 0.82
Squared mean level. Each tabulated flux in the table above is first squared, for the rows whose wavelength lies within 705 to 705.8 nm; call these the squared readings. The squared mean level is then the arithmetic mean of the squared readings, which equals 183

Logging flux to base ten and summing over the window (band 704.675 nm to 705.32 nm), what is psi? 4.53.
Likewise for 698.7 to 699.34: 4.40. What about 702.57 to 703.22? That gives 4.45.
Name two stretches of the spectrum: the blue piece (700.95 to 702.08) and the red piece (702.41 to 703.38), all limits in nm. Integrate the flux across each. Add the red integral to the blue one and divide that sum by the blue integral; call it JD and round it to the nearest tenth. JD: 1.9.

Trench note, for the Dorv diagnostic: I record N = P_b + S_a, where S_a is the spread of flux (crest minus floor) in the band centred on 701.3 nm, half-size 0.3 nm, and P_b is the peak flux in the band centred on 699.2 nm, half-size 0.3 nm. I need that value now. 15.7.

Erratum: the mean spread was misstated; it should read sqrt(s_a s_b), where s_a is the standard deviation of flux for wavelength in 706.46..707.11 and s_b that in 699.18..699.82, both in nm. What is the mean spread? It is 0.5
